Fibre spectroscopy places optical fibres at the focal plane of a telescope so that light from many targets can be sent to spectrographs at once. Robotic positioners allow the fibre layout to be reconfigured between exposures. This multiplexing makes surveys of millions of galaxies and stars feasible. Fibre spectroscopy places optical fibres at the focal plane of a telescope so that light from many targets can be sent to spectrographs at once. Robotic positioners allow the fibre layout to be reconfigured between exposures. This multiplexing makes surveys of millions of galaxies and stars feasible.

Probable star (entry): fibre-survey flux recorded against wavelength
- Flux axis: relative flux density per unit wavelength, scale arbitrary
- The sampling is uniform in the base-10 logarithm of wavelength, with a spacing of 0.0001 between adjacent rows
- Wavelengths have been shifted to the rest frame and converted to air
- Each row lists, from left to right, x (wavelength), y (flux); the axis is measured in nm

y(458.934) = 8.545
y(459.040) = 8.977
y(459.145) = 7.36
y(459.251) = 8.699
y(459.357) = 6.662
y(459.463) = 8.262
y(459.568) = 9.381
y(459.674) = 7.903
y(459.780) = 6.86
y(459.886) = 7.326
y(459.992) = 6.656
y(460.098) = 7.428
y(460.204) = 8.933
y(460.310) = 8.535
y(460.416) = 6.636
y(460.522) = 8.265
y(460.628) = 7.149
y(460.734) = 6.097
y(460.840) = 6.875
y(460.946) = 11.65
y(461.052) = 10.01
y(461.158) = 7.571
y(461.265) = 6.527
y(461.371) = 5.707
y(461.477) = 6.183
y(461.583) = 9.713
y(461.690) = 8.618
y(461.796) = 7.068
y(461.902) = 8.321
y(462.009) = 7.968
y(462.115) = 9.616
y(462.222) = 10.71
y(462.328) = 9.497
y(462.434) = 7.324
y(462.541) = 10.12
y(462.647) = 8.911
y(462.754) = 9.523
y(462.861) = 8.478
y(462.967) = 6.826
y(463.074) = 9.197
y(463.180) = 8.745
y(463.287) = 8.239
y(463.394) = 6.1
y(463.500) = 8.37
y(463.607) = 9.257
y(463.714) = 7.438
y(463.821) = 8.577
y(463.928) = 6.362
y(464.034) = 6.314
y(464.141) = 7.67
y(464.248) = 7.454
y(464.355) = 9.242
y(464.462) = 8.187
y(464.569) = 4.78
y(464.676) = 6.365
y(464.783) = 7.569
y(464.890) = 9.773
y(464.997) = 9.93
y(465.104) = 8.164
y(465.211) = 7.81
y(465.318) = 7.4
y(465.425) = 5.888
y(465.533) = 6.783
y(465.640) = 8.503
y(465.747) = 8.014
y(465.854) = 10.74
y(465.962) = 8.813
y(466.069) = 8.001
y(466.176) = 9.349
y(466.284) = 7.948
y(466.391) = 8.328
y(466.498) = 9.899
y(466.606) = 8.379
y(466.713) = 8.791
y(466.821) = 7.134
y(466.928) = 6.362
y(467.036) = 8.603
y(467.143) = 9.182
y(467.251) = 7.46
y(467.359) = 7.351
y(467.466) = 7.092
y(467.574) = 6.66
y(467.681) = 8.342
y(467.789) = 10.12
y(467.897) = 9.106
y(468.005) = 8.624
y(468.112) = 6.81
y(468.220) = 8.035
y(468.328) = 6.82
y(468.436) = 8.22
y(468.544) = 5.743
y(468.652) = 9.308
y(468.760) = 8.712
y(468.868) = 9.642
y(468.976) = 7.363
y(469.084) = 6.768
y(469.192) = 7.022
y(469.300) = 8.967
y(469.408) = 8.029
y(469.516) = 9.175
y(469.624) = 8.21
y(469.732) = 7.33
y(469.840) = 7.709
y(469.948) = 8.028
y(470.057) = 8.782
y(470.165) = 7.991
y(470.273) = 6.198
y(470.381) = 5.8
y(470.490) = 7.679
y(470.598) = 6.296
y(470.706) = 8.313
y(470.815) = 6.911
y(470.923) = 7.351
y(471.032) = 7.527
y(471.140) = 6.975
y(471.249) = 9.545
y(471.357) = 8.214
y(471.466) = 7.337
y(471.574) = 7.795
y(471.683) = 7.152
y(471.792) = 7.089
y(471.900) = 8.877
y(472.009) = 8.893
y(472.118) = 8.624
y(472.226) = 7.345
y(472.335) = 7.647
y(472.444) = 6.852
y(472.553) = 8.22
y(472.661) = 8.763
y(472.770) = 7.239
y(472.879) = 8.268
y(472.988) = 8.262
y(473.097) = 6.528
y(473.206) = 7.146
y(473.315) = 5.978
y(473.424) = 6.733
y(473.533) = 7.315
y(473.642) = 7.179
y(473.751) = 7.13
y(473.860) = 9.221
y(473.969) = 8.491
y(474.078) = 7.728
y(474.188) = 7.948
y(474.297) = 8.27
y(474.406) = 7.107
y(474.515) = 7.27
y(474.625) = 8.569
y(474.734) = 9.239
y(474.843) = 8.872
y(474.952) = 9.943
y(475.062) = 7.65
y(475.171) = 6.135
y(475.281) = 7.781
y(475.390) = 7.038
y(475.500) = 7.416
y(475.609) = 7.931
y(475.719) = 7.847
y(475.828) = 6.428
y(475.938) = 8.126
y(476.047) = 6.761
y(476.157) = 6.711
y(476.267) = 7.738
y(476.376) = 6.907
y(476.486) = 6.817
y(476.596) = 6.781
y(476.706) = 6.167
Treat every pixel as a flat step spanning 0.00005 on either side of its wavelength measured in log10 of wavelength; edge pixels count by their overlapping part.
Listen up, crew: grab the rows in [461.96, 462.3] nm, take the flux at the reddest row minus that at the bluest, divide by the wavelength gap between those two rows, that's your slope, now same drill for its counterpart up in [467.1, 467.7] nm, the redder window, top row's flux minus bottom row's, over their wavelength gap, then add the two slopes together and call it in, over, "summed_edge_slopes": 11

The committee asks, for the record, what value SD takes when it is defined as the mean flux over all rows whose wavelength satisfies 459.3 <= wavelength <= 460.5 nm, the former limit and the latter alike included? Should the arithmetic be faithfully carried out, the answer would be 7.7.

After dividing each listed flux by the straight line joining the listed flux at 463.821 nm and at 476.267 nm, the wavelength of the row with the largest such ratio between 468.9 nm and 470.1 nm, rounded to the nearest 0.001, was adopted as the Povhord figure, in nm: 469.516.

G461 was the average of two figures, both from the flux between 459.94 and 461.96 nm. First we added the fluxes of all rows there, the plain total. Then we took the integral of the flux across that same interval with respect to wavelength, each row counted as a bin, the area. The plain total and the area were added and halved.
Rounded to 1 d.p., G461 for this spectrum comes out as 81.8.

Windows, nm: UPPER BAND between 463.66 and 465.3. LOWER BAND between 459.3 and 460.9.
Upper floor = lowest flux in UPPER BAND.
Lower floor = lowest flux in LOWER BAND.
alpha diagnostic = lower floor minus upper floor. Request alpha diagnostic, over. 1.3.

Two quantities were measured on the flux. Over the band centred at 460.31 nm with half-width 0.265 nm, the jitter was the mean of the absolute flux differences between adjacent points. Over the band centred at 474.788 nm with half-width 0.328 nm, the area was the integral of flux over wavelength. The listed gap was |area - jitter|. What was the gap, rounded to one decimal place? 4.3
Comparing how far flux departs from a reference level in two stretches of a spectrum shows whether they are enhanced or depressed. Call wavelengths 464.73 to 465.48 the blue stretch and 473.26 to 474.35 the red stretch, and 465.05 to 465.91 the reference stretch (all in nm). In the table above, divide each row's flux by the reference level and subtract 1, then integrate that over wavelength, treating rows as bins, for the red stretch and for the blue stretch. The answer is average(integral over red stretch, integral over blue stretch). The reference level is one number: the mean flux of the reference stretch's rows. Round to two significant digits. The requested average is -0.014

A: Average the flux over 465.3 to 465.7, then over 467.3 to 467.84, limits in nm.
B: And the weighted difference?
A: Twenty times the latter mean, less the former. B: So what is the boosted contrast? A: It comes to 151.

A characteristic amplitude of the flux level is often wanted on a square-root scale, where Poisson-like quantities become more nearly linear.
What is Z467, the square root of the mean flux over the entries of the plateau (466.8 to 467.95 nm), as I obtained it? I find 2.82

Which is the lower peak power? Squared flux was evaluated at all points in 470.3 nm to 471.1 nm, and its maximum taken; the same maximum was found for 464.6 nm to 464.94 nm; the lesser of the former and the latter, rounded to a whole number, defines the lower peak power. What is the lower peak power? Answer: 69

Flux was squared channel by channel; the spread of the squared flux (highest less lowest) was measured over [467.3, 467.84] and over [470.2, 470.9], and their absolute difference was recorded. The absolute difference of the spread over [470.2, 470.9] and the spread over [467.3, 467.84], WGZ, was 23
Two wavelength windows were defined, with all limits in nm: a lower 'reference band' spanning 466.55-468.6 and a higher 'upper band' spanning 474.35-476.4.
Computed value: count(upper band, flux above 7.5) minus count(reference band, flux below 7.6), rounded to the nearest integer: 1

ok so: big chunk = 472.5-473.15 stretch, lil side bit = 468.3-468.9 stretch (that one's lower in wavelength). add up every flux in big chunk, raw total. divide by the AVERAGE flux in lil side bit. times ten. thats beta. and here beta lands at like 58.6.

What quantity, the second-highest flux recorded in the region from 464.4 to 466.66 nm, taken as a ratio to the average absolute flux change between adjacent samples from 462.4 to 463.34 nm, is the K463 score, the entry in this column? 7.5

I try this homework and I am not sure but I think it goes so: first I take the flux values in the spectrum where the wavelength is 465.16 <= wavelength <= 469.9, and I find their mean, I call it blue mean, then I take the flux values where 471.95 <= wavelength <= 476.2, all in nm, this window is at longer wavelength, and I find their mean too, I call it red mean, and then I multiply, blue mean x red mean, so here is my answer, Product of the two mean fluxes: 62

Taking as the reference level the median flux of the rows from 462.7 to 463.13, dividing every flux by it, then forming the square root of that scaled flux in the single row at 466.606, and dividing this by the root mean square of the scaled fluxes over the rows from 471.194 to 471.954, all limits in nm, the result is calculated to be 1.07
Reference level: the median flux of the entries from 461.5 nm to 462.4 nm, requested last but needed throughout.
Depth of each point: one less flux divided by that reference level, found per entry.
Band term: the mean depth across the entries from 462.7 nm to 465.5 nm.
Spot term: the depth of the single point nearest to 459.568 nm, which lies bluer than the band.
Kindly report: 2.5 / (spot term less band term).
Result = -15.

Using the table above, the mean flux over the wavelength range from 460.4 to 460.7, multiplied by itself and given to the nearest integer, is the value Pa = 54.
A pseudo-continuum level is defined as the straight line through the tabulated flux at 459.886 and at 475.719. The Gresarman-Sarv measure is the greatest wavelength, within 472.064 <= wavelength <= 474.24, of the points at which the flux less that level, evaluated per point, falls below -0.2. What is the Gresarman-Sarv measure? 473.751 nm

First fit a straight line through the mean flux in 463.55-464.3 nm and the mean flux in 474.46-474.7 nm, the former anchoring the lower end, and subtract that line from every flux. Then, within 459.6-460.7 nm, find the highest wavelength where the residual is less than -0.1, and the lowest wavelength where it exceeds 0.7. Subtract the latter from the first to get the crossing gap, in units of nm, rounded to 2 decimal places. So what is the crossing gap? 0.42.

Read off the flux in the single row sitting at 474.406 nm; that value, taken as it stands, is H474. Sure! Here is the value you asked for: 7.107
